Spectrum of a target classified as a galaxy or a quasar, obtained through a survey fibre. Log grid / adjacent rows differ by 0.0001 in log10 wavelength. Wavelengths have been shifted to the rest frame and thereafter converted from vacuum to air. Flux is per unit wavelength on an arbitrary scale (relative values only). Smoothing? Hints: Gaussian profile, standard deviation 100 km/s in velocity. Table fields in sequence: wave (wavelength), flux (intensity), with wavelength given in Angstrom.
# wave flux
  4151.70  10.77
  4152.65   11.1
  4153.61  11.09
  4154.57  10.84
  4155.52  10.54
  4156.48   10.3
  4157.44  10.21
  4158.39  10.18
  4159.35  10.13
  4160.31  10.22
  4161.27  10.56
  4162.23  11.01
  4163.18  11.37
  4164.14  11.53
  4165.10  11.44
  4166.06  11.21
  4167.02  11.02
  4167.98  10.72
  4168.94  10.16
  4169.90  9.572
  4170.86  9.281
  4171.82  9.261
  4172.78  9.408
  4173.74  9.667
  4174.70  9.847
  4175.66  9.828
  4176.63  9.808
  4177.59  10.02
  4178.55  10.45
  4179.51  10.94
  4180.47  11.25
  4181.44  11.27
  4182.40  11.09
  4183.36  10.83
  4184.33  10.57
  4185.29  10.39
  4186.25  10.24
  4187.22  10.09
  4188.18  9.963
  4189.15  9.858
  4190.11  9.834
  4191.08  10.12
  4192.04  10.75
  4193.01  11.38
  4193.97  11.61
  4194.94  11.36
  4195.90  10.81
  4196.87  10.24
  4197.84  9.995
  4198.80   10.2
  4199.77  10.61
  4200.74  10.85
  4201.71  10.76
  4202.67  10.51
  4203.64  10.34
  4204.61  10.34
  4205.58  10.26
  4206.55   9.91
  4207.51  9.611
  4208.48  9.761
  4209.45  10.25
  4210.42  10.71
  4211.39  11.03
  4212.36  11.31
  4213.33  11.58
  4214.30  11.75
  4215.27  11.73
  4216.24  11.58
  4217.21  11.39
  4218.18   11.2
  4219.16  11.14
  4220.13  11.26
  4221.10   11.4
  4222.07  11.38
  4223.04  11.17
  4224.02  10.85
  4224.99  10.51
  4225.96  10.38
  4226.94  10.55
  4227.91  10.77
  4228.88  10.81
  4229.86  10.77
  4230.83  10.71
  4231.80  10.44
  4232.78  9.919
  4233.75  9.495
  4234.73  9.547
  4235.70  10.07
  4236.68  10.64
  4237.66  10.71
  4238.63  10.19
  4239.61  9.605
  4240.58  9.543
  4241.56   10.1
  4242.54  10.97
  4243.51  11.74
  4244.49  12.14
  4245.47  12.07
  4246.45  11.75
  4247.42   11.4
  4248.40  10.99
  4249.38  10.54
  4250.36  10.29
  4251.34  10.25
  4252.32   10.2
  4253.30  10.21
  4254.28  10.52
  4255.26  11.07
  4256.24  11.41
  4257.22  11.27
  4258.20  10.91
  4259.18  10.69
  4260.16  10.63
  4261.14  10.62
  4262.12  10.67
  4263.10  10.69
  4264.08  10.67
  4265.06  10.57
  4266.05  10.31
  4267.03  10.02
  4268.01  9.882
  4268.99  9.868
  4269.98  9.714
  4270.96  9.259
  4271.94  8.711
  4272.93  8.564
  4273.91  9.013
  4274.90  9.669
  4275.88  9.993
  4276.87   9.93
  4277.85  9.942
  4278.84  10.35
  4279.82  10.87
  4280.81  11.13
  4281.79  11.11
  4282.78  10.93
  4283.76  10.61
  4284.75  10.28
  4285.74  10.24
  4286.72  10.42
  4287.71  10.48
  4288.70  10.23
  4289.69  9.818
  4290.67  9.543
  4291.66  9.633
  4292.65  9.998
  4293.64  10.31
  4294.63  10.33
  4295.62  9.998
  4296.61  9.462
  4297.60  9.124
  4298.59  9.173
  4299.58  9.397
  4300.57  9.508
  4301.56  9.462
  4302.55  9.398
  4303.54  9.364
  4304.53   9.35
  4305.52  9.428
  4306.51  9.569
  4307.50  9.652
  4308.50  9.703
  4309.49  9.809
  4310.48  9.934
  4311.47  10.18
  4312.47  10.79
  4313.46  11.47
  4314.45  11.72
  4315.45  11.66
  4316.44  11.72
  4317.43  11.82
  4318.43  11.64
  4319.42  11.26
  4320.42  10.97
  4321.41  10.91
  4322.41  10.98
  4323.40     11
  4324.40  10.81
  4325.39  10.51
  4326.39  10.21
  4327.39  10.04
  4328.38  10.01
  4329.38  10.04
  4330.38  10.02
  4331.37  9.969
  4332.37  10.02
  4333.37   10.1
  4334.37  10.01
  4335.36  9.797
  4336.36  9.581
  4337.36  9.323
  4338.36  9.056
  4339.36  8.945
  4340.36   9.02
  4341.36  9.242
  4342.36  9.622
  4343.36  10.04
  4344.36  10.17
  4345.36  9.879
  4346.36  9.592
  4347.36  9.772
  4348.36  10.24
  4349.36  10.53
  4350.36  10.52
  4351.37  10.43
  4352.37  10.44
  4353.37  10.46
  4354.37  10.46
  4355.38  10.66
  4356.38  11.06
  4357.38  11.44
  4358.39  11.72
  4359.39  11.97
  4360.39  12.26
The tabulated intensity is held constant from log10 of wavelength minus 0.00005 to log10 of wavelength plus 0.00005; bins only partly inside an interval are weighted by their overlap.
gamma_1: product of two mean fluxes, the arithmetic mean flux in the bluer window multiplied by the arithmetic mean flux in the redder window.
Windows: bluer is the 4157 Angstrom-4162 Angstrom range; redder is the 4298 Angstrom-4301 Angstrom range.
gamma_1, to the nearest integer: 96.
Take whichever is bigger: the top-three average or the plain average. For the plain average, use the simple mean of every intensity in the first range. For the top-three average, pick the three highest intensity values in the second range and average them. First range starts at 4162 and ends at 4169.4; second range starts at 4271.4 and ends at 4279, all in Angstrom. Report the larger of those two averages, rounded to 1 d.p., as 11.1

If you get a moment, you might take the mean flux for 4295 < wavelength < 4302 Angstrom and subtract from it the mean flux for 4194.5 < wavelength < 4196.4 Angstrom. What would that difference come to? -1.6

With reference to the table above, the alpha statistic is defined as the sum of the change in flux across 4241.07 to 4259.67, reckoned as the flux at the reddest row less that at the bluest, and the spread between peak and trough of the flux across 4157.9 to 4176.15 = 2.9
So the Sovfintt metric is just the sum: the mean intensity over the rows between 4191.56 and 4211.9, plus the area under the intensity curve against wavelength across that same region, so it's 225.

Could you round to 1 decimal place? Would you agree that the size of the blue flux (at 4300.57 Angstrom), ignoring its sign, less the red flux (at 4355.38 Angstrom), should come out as -1.2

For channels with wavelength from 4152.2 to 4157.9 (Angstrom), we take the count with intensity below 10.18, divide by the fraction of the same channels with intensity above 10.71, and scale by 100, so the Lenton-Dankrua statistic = 0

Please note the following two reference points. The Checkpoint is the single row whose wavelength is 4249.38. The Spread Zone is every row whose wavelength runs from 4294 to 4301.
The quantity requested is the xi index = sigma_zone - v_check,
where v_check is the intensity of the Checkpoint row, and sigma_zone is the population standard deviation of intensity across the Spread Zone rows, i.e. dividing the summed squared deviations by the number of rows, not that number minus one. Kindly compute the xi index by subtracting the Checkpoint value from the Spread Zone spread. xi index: -10.1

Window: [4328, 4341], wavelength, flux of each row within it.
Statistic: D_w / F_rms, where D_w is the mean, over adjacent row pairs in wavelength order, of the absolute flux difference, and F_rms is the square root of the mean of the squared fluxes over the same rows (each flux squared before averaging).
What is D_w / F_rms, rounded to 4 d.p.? 0.0126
